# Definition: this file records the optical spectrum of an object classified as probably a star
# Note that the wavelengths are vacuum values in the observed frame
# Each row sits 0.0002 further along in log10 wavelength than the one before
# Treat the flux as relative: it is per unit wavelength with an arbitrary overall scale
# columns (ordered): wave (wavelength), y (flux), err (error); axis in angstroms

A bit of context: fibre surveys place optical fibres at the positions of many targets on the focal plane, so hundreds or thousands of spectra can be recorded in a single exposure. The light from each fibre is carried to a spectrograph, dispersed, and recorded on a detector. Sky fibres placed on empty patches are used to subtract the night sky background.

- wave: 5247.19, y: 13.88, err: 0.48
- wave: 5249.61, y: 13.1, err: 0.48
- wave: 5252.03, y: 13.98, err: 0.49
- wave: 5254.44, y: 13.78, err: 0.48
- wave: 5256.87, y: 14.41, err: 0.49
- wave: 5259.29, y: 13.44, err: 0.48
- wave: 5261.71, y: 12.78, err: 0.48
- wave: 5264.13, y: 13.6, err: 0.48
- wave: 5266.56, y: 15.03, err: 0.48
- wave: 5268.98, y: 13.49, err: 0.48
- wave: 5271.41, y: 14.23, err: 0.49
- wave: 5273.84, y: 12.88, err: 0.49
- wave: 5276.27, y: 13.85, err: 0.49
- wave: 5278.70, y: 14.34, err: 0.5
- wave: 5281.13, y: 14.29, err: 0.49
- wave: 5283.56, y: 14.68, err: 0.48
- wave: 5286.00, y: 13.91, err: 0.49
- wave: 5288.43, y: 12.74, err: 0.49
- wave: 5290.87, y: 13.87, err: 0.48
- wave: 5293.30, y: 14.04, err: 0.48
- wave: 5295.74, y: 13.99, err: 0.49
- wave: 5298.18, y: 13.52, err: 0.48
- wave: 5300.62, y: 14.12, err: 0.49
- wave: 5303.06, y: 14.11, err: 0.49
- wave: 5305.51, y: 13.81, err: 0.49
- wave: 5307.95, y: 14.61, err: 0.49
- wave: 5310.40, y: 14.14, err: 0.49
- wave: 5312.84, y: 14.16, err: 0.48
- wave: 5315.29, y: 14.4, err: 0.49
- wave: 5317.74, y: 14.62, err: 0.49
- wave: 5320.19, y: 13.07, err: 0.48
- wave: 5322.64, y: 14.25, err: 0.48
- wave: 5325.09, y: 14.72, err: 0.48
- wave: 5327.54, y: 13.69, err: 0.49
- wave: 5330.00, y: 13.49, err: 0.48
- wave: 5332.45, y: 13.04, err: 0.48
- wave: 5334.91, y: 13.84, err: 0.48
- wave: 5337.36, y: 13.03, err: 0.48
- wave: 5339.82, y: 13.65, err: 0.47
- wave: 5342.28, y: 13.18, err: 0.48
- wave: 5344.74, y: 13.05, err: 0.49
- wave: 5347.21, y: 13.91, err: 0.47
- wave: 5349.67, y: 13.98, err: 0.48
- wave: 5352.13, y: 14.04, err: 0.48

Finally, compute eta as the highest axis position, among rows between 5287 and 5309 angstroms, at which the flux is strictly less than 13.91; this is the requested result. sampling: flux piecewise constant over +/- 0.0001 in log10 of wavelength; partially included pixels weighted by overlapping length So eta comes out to 5305.51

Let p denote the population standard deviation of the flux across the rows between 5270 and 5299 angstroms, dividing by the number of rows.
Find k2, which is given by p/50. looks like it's 0.0110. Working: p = 0.548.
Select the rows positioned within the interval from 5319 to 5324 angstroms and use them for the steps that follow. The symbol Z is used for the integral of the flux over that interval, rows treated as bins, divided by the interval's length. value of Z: 13.7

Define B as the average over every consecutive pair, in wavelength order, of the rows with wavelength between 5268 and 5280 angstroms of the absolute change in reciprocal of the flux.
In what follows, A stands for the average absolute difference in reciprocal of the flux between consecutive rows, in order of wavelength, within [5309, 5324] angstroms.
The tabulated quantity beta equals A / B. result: 0.7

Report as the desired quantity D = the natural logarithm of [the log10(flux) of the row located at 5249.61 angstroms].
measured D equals 0.111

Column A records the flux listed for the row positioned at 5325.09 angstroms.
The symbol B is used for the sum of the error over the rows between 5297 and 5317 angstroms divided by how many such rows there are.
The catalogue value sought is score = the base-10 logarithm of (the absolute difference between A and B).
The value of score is 1.15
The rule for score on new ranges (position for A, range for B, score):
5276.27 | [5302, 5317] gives 1.13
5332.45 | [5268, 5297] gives 1.10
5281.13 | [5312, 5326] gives 1.14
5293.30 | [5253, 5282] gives 1.13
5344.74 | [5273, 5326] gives 1.10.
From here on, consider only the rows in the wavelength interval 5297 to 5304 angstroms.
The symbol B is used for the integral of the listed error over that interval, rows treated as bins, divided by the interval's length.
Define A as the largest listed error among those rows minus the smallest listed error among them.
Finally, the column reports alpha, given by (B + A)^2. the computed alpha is 0.247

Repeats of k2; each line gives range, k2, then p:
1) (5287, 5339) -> 0.0109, 0.543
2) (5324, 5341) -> 0.0106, 0.530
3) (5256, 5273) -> 0.0138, 0.692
